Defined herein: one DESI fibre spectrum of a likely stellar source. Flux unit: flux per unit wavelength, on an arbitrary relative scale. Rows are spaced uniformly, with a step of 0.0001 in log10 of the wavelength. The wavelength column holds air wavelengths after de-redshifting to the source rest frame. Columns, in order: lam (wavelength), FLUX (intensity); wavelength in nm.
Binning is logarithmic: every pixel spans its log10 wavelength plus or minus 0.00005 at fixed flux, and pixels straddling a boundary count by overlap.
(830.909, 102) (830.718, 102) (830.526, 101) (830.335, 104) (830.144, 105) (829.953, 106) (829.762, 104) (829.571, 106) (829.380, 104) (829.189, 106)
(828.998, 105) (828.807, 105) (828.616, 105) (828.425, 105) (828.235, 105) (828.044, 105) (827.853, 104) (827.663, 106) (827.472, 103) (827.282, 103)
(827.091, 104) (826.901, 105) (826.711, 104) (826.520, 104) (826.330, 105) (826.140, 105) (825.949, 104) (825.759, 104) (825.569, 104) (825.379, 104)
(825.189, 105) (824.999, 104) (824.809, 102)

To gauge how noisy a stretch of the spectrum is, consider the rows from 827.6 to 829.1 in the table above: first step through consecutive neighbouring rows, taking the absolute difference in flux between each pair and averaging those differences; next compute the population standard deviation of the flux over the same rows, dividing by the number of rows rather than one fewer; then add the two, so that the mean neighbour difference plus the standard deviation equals 0.9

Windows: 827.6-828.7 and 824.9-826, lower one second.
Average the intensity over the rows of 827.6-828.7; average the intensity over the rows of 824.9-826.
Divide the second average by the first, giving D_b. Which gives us 0.992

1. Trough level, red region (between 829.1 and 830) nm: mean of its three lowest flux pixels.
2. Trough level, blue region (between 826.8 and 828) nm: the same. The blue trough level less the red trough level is -1.3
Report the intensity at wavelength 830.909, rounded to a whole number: 102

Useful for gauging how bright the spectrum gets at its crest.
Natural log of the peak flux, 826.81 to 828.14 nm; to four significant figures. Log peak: 4.663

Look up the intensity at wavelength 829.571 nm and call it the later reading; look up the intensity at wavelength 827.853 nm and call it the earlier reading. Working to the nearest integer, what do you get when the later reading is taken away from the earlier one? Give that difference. -2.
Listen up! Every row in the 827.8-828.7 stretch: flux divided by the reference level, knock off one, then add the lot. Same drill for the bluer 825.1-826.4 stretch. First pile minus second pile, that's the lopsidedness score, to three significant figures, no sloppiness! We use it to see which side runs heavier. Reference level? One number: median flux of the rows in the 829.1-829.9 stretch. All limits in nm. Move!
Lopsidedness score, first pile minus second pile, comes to 0.0286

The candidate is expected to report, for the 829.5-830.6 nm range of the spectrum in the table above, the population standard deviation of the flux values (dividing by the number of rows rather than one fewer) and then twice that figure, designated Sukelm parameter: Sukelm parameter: 3.4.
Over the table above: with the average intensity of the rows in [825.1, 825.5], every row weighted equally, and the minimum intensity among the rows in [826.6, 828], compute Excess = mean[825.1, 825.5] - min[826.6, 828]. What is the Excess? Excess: 1.5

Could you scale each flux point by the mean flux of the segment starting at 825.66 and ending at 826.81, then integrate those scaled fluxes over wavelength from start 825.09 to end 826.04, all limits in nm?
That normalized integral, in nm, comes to 0.95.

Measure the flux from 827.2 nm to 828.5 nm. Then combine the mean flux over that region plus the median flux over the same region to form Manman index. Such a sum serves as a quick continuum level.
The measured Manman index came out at 209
